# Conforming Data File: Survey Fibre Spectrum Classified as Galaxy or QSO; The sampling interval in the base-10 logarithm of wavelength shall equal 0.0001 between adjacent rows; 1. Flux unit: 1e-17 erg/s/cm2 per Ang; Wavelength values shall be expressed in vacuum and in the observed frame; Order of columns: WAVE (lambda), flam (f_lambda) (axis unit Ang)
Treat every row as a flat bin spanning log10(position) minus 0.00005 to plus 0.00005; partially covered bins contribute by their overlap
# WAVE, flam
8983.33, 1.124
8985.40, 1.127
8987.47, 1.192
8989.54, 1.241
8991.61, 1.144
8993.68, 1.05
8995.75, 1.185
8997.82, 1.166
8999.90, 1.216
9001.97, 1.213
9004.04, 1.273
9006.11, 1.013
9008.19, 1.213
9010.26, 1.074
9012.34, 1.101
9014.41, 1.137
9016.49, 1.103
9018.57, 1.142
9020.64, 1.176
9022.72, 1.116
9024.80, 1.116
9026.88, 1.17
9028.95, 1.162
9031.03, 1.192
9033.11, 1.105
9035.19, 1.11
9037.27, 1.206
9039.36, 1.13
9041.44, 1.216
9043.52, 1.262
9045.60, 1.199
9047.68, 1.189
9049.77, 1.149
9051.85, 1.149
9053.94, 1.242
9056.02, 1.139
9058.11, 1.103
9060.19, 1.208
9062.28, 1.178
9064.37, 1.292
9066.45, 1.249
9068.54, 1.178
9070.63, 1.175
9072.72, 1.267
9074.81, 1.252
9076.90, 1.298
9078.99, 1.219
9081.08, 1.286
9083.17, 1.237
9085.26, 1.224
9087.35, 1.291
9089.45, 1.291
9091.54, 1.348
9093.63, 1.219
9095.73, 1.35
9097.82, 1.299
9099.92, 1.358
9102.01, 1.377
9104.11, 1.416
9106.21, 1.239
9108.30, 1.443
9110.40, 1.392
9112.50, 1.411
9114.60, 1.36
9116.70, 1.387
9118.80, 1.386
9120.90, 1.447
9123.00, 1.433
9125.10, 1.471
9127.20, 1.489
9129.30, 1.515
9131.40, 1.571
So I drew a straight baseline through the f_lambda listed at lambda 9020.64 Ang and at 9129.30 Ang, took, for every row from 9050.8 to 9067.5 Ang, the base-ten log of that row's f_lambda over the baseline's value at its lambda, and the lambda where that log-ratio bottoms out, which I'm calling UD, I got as 9058.11 Ang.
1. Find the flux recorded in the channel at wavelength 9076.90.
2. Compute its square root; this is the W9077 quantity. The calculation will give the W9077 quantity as 1.14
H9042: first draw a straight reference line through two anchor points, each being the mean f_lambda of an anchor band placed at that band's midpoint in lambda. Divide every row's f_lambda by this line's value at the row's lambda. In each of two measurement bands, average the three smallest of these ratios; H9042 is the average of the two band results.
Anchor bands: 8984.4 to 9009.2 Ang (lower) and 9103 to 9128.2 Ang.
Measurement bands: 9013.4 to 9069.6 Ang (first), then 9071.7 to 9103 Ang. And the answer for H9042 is 0.891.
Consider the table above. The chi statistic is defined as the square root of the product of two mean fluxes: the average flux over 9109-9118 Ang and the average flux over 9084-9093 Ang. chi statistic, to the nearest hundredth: 1.34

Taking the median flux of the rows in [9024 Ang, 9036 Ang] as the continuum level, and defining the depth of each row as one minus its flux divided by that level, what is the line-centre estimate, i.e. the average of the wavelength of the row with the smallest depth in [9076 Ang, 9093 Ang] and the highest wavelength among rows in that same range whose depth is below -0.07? 9091.5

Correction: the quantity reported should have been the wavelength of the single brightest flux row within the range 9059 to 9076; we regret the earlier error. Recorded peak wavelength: 9064.37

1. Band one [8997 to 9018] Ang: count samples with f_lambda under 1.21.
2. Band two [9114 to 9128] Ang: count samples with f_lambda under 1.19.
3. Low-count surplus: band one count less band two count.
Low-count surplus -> 6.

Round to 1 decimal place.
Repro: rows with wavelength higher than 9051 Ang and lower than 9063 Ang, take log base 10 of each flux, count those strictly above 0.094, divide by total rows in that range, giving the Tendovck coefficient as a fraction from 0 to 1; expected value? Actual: 0.2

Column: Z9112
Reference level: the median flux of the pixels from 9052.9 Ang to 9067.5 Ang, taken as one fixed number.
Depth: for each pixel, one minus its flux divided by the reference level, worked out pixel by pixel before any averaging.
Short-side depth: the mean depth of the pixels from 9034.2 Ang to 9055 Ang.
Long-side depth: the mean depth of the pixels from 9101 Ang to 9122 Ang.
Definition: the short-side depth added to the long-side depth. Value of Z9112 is -0.13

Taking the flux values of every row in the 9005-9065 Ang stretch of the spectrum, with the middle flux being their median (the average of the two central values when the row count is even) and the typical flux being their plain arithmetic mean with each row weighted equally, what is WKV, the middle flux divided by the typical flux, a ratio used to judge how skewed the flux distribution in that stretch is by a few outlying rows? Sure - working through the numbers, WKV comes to 0.99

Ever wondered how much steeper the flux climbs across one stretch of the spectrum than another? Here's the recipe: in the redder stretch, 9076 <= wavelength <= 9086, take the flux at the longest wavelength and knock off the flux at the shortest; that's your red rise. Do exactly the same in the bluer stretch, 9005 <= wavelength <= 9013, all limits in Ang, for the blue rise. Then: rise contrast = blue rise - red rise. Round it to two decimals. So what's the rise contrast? 0.16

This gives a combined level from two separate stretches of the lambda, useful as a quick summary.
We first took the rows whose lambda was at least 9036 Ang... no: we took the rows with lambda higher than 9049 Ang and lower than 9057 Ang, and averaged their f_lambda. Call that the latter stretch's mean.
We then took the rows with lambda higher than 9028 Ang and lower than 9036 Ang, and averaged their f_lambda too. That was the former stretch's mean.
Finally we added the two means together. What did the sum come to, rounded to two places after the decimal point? 2.31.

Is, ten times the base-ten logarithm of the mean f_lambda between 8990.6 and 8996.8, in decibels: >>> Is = 0.52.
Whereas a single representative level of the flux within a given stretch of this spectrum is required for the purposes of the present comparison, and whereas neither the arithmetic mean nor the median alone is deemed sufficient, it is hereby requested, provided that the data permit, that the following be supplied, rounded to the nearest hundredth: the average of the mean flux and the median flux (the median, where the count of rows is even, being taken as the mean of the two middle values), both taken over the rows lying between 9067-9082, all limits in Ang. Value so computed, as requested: 1.25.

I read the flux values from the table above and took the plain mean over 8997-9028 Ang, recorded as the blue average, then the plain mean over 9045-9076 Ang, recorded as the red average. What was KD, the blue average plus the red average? 2.35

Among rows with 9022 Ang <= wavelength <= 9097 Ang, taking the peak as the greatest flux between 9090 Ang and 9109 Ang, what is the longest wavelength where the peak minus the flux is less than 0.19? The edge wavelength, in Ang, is 9095.73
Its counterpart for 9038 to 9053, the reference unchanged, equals 9043.52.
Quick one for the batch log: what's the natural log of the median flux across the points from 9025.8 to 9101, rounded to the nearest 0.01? 0.20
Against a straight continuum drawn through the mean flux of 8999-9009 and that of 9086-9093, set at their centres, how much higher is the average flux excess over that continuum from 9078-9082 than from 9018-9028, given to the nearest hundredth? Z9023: 0.03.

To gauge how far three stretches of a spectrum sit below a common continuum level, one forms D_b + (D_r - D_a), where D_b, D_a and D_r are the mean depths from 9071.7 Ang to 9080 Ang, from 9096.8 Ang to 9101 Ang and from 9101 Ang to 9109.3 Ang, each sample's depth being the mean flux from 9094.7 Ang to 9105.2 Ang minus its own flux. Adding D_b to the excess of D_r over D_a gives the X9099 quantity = 0.061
